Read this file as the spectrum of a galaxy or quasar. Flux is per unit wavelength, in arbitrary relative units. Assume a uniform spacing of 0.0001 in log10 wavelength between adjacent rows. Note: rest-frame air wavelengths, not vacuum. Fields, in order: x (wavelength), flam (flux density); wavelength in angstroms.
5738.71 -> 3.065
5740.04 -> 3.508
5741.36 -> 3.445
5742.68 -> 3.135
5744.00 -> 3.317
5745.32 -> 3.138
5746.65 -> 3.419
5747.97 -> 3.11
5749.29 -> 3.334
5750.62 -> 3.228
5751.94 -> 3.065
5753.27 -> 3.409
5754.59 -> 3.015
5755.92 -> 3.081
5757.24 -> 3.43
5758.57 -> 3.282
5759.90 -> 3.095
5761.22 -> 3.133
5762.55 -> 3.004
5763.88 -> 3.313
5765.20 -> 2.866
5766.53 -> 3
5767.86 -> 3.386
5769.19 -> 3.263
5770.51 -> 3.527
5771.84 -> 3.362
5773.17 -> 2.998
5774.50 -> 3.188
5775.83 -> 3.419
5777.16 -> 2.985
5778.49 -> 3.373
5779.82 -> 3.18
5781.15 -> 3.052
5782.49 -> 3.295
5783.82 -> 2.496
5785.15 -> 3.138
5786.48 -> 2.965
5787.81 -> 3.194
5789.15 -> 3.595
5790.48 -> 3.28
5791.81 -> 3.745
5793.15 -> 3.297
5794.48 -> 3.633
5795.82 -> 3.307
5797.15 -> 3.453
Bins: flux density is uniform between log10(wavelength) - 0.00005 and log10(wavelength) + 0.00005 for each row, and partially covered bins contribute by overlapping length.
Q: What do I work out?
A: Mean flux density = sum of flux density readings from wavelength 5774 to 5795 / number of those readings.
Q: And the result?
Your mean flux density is 3.24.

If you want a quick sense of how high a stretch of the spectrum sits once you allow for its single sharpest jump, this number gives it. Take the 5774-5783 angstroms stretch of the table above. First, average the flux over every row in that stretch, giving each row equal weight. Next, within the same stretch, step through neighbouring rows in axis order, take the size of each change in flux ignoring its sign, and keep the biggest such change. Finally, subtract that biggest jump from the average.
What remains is 2.78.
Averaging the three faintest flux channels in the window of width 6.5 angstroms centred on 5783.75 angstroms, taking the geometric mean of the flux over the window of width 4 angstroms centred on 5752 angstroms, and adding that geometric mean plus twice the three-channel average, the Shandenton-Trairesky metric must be 8.9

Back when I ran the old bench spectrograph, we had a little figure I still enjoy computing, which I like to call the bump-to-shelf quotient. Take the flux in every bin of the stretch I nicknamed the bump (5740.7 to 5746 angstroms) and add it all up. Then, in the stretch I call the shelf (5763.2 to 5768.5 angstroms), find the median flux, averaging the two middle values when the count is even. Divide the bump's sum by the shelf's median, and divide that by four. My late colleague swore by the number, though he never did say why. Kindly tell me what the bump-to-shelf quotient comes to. 1.03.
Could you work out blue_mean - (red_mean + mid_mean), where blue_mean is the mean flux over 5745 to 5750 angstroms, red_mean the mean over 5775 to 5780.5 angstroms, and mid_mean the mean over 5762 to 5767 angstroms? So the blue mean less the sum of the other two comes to -3.03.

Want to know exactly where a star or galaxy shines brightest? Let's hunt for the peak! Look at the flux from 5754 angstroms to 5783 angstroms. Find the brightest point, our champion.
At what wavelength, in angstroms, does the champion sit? 5770.51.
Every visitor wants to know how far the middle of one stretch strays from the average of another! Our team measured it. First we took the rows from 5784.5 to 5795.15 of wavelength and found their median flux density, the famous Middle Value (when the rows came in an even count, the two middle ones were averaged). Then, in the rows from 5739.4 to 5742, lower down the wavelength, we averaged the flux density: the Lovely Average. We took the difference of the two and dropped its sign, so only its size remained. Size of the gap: 0.19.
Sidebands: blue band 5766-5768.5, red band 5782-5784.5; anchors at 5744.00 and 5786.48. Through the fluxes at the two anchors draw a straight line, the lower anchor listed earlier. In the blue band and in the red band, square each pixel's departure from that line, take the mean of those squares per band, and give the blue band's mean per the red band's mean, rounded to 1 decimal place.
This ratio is 0.3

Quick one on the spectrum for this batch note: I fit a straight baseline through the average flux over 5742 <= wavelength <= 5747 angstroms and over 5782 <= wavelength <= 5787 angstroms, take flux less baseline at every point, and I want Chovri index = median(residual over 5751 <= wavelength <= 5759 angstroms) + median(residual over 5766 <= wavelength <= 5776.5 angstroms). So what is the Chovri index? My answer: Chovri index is 0.3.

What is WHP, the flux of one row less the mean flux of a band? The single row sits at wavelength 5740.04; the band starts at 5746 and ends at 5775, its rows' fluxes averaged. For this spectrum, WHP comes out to 0.30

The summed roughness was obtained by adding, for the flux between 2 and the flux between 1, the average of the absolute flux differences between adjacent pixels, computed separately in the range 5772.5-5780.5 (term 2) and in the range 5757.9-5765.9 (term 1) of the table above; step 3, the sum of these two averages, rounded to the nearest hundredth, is 0.51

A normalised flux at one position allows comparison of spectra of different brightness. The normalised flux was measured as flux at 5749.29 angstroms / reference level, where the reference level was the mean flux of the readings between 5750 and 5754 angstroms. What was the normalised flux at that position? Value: 1.03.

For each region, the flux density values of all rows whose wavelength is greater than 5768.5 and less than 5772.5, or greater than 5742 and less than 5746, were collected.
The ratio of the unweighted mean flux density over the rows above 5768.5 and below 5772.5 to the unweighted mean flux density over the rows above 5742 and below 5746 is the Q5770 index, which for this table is 1.06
